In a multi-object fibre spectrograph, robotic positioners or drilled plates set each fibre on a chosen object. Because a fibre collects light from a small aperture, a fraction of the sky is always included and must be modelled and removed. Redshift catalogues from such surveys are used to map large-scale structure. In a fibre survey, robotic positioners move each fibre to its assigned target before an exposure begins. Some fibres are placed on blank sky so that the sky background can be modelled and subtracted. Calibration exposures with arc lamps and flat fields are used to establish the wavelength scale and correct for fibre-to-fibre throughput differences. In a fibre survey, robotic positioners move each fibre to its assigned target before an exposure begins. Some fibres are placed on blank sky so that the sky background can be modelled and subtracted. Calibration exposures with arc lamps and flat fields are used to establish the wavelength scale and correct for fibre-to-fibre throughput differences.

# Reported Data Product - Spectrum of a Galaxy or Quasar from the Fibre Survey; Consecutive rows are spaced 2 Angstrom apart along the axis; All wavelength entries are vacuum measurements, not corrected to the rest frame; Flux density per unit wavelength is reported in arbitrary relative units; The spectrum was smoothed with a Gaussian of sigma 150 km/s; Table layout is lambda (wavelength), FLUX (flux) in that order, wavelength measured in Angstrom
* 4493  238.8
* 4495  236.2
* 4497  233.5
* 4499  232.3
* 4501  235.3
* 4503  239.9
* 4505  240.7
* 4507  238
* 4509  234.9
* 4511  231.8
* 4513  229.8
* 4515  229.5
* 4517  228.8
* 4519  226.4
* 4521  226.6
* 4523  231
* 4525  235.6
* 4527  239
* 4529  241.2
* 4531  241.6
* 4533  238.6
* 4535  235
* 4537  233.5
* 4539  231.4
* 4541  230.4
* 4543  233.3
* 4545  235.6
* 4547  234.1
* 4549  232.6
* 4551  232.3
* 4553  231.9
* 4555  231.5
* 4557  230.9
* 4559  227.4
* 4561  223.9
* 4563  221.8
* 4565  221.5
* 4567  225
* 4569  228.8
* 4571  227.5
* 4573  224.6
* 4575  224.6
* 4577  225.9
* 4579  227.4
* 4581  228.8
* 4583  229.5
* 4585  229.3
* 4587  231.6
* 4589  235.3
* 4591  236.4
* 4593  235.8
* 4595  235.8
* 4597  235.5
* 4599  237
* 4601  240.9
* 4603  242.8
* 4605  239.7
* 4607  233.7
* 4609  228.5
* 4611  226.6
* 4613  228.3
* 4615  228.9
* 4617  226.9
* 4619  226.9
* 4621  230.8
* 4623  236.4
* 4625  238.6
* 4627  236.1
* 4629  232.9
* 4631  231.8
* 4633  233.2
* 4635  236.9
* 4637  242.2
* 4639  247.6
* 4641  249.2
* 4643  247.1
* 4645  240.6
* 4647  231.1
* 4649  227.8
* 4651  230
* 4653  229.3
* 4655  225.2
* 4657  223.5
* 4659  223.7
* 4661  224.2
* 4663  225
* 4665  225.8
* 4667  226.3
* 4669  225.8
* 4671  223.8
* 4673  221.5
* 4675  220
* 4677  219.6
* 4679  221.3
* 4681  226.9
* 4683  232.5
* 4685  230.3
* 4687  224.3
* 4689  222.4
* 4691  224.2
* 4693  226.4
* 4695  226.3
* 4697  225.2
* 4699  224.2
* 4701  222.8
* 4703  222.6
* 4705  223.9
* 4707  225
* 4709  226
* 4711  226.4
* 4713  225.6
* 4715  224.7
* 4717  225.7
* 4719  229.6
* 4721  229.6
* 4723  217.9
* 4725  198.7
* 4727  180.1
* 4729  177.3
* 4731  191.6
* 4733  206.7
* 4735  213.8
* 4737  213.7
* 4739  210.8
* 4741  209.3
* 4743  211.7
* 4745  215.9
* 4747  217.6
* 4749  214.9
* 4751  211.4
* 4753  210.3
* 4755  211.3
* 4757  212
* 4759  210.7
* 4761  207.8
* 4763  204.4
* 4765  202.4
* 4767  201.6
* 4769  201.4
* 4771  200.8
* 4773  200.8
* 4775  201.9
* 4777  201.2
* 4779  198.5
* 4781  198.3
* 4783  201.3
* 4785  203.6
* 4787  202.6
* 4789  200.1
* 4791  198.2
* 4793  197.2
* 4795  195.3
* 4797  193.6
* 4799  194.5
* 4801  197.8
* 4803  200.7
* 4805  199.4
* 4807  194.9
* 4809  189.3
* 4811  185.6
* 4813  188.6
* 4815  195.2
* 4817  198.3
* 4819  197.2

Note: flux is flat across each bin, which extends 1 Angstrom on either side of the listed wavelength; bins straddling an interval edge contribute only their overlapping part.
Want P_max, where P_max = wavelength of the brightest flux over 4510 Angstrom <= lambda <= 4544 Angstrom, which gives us 4531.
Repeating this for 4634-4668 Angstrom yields 4641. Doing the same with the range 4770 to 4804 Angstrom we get 4785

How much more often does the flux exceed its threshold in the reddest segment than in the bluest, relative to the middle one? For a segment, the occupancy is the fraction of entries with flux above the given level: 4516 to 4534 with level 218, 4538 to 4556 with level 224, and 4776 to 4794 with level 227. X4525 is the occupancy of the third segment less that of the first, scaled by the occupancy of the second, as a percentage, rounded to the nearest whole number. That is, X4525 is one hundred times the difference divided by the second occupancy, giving -100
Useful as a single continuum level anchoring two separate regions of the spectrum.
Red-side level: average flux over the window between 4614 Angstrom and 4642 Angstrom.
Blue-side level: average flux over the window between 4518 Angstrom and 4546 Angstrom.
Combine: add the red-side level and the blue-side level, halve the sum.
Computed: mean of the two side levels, 235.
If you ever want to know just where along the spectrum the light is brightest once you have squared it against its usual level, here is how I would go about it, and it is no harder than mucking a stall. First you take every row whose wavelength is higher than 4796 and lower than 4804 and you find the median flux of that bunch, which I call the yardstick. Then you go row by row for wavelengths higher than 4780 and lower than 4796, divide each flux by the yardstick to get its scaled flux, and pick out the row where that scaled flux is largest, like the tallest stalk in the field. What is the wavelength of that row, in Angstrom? 4785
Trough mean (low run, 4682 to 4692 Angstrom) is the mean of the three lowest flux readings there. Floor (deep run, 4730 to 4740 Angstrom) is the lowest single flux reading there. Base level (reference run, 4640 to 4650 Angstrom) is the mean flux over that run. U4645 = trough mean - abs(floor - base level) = 176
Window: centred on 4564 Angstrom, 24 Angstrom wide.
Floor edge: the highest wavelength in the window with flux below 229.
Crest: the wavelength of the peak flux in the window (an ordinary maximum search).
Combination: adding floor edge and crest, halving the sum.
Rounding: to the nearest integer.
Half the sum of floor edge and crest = 4564 Angstrom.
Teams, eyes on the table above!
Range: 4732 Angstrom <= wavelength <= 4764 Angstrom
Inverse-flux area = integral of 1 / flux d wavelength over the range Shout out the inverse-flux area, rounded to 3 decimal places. 0.151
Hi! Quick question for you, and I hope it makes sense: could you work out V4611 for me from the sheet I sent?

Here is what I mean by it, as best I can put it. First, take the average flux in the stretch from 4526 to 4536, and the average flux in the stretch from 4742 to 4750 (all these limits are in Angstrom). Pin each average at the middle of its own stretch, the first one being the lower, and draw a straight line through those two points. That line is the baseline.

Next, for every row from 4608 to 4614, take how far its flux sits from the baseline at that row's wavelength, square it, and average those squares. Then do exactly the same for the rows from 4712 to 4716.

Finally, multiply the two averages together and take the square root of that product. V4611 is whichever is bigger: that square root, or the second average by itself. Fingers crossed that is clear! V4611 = 43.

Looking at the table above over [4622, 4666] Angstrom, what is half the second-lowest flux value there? 112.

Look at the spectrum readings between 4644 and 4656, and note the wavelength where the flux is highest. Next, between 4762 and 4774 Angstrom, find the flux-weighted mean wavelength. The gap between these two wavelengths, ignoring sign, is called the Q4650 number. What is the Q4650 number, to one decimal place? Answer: 123.0 Angstrom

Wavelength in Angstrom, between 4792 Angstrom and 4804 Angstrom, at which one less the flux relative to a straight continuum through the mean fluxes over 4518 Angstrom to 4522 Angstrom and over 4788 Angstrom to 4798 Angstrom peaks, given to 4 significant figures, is 4797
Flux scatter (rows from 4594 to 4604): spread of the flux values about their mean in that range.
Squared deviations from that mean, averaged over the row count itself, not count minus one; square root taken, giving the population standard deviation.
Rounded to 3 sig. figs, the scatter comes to 2.92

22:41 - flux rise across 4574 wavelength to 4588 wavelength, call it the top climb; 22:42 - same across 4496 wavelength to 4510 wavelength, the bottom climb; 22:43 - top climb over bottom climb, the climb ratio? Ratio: 5.0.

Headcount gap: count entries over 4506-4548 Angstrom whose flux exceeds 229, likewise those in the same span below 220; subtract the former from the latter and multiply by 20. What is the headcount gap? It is -360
